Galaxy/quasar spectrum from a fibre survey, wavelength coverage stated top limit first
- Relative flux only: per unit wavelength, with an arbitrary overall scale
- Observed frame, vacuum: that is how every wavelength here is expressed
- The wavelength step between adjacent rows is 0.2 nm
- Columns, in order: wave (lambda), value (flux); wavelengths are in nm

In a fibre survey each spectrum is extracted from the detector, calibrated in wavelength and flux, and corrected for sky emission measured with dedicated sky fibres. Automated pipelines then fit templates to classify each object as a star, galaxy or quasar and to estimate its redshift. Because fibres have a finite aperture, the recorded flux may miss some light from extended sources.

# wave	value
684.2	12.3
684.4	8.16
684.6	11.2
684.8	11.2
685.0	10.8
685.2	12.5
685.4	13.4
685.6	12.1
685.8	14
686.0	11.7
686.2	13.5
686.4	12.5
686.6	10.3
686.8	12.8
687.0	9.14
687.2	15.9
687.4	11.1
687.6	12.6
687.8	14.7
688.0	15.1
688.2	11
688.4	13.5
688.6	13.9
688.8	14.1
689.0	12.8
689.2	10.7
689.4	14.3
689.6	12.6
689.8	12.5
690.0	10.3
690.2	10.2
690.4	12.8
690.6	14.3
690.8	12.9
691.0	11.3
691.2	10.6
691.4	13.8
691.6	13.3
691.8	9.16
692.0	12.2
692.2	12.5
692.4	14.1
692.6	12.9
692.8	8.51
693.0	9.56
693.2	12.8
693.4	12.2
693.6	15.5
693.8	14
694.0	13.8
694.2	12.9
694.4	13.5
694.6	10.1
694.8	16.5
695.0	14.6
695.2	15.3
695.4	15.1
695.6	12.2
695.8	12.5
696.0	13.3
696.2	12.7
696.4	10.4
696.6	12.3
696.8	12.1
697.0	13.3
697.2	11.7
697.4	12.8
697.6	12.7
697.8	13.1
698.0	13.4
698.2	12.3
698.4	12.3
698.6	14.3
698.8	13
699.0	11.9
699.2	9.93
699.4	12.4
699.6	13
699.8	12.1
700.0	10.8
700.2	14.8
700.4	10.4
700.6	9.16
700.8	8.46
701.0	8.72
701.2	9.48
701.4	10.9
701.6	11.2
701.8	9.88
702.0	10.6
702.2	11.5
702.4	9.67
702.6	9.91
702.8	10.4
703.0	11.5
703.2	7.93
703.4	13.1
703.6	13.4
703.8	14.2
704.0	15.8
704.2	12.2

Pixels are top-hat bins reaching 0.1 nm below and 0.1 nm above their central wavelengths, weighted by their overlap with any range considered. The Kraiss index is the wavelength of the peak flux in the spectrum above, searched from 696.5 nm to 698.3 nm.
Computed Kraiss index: 698.0 nm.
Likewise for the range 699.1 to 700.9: 700.2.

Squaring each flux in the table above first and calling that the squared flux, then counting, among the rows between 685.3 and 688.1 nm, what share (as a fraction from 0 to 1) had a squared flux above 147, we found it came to 0.64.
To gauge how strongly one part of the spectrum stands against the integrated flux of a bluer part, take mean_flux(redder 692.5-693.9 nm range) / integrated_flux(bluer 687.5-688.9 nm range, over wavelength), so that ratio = 0.64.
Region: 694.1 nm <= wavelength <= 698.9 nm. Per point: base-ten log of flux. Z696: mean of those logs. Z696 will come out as 1.11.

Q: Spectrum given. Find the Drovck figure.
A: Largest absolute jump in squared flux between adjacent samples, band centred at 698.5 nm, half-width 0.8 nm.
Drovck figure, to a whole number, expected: 53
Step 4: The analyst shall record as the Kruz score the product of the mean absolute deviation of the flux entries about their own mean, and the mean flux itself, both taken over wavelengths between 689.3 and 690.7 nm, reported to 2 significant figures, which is 15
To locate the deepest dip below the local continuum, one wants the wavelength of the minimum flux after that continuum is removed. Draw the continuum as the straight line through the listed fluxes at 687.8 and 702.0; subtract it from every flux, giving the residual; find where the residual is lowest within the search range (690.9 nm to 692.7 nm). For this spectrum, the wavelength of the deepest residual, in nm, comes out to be 691.8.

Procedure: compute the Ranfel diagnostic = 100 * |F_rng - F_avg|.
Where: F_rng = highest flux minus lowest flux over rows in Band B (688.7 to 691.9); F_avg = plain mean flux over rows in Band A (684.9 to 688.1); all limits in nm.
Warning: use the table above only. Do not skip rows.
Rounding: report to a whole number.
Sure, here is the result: 749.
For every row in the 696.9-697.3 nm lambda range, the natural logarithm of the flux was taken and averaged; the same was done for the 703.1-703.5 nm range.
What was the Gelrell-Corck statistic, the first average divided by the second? 1.09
